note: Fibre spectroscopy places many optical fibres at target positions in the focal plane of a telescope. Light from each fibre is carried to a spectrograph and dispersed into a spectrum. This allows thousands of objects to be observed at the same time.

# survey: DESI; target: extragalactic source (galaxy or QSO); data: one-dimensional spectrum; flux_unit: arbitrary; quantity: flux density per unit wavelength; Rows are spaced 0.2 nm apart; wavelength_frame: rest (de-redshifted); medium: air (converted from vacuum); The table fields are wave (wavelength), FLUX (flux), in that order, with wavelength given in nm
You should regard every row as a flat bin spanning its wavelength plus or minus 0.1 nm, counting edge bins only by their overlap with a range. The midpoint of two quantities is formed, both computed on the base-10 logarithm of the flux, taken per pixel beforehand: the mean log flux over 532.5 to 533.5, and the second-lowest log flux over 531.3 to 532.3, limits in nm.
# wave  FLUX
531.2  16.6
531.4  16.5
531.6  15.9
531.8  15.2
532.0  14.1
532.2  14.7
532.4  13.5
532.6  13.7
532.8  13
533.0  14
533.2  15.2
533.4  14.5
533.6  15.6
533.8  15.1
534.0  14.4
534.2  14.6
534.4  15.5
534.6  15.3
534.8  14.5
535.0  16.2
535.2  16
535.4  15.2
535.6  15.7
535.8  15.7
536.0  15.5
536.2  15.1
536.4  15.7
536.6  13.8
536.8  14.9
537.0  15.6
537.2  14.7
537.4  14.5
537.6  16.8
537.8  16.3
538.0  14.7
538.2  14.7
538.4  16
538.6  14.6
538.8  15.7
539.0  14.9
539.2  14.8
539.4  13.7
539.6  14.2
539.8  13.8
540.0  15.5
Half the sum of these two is 1.158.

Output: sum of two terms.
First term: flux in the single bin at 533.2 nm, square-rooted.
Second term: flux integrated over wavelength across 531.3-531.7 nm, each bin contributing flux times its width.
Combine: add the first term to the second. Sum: 10.4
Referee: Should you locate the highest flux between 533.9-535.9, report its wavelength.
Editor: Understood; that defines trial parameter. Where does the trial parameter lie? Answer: 535.0 nm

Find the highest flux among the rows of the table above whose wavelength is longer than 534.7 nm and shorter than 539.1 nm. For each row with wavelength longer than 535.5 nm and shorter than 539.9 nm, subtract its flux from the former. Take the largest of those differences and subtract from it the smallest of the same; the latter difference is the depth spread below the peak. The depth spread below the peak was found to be 3.10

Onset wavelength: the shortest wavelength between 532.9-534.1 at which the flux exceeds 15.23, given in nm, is 533.6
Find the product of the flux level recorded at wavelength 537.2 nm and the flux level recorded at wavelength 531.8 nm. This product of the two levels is 223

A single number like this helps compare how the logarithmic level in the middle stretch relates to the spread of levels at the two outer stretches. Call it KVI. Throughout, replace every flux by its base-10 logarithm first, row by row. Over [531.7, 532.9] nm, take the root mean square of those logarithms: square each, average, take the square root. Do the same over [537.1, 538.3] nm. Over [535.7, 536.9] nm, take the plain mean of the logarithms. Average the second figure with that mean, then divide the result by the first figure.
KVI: 1.03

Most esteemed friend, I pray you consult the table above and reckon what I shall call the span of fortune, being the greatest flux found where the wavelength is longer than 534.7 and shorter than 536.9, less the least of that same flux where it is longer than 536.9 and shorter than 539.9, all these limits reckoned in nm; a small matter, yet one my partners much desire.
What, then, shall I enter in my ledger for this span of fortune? 2.50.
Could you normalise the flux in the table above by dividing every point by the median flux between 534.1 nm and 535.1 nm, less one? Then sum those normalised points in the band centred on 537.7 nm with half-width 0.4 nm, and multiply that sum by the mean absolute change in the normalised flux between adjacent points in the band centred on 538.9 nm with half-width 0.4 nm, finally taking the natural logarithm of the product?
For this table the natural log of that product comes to -5.8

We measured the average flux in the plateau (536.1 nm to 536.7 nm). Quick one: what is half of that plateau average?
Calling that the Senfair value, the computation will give 7.43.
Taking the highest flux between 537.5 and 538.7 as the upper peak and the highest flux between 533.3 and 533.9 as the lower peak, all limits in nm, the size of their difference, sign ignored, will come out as 1.2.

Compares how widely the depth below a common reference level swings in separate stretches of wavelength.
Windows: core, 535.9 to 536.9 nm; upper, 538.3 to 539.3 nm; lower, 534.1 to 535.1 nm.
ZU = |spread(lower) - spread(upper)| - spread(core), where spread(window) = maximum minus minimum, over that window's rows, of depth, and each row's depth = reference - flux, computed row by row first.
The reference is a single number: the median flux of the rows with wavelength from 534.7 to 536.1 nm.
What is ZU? -1.60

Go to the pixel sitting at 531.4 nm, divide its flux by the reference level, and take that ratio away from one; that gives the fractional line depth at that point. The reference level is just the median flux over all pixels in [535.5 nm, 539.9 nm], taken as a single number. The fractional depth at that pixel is -0.11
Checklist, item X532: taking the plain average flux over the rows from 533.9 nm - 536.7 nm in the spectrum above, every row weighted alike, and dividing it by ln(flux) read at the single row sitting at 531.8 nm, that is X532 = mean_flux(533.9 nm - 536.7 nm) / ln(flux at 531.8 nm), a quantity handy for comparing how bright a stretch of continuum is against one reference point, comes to 5.60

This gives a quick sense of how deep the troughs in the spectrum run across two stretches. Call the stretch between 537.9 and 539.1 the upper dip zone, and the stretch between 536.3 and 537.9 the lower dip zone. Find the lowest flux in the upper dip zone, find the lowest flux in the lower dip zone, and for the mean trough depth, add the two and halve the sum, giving 14.2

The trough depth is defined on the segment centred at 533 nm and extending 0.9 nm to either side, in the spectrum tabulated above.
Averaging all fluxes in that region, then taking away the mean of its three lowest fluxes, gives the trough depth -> 0.97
